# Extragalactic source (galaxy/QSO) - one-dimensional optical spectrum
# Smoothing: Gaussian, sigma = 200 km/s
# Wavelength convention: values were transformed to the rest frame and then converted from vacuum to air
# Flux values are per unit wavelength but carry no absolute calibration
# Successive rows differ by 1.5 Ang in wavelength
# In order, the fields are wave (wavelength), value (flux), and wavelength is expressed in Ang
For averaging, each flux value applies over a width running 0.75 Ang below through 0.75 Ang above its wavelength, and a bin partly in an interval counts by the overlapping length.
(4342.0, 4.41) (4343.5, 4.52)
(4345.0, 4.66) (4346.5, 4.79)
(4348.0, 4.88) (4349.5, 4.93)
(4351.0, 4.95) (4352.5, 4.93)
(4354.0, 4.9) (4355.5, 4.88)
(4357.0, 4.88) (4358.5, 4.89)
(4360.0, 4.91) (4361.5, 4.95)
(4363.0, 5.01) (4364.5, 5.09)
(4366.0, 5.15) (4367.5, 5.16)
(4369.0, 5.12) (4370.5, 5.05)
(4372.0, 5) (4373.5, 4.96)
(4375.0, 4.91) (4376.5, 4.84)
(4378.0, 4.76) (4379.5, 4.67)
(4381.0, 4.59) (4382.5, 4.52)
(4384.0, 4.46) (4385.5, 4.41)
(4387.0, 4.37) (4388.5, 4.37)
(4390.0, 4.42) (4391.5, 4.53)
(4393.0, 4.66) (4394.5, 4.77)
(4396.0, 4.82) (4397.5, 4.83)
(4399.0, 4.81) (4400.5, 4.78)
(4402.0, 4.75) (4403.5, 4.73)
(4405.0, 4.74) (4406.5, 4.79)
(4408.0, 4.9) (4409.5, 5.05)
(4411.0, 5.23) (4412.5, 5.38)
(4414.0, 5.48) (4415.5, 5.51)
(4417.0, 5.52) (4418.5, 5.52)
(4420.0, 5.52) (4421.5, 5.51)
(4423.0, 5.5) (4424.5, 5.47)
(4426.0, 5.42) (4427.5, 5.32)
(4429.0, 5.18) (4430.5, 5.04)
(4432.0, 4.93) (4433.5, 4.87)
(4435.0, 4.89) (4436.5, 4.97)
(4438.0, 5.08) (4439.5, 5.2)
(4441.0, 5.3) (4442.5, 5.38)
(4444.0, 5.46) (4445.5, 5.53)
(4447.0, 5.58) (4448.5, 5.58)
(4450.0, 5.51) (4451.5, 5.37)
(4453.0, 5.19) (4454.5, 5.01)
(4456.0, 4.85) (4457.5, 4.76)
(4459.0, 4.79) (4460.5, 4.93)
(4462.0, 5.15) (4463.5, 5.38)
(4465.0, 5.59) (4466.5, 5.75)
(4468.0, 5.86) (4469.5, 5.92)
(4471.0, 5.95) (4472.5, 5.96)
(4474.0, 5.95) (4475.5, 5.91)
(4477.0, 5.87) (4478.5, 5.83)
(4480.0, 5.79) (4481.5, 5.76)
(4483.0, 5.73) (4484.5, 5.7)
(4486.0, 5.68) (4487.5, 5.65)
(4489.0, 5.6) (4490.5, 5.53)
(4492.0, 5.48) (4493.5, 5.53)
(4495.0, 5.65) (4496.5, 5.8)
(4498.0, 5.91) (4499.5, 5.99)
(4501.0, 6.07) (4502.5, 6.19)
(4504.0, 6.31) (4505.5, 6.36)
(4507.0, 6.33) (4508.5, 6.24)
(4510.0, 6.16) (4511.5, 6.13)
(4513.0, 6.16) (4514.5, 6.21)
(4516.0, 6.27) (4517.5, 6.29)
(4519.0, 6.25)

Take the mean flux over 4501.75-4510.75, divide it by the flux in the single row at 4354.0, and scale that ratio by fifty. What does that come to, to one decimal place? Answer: 63.9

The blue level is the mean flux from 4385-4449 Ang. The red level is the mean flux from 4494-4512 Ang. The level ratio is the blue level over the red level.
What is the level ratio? 0.83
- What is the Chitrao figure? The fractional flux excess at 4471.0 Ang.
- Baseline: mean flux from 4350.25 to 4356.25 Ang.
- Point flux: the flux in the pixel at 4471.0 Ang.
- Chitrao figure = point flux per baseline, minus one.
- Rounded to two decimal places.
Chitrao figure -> 0.21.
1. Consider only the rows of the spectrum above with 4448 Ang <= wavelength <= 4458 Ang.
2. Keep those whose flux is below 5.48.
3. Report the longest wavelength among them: 4457.5 Ang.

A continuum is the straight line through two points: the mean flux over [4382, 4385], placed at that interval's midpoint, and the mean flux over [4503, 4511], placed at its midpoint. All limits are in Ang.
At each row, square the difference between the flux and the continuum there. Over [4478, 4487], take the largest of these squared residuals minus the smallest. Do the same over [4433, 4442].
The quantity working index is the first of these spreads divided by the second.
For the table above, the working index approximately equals 1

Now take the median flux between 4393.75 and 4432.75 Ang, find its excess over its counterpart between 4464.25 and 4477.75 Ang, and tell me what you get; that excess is -0.8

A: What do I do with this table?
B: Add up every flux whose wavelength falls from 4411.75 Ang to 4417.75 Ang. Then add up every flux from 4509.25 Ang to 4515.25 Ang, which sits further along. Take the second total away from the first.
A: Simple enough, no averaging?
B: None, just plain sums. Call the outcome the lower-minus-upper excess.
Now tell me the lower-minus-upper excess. -2.8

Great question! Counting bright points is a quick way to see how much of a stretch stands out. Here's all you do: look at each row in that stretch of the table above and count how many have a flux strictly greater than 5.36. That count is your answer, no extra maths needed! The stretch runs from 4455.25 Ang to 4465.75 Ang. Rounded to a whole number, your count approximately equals 2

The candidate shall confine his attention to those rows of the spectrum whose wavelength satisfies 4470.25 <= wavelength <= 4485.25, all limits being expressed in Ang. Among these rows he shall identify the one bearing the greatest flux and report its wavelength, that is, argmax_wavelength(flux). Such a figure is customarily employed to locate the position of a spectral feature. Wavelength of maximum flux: 4472.5 Ang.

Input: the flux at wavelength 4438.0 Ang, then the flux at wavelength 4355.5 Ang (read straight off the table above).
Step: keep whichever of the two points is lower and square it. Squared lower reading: 23.8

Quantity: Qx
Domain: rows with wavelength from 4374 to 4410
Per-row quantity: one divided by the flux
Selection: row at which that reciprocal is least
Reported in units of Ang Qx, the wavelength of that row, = 4409.5 Ang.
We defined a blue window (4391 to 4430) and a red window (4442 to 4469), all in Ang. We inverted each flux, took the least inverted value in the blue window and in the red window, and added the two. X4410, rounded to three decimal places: 0.352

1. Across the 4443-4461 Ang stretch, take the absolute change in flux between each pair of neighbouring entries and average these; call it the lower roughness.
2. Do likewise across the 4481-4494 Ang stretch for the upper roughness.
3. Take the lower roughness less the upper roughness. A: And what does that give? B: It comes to 0.060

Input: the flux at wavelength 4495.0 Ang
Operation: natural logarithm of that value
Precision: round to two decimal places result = 1.73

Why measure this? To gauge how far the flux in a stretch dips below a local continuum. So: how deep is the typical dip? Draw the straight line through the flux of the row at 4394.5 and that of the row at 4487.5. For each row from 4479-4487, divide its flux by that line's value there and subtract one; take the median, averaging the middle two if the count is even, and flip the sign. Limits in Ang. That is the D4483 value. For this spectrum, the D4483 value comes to -0.022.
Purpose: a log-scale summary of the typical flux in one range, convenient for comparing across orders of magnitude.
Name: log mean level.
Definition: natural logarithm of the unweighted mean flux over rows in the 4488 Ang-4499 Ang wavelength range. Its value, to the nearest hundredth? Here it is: 1.73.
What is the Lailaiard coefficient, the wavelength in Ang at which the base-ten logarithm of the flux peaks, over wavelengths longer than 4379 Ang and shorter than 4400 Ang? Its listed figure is 4397.5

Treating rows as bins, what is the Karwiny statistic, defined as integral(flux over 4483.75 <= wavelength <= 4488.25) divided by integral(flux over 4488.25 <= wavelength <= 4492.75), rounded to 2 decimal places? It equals 1.03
